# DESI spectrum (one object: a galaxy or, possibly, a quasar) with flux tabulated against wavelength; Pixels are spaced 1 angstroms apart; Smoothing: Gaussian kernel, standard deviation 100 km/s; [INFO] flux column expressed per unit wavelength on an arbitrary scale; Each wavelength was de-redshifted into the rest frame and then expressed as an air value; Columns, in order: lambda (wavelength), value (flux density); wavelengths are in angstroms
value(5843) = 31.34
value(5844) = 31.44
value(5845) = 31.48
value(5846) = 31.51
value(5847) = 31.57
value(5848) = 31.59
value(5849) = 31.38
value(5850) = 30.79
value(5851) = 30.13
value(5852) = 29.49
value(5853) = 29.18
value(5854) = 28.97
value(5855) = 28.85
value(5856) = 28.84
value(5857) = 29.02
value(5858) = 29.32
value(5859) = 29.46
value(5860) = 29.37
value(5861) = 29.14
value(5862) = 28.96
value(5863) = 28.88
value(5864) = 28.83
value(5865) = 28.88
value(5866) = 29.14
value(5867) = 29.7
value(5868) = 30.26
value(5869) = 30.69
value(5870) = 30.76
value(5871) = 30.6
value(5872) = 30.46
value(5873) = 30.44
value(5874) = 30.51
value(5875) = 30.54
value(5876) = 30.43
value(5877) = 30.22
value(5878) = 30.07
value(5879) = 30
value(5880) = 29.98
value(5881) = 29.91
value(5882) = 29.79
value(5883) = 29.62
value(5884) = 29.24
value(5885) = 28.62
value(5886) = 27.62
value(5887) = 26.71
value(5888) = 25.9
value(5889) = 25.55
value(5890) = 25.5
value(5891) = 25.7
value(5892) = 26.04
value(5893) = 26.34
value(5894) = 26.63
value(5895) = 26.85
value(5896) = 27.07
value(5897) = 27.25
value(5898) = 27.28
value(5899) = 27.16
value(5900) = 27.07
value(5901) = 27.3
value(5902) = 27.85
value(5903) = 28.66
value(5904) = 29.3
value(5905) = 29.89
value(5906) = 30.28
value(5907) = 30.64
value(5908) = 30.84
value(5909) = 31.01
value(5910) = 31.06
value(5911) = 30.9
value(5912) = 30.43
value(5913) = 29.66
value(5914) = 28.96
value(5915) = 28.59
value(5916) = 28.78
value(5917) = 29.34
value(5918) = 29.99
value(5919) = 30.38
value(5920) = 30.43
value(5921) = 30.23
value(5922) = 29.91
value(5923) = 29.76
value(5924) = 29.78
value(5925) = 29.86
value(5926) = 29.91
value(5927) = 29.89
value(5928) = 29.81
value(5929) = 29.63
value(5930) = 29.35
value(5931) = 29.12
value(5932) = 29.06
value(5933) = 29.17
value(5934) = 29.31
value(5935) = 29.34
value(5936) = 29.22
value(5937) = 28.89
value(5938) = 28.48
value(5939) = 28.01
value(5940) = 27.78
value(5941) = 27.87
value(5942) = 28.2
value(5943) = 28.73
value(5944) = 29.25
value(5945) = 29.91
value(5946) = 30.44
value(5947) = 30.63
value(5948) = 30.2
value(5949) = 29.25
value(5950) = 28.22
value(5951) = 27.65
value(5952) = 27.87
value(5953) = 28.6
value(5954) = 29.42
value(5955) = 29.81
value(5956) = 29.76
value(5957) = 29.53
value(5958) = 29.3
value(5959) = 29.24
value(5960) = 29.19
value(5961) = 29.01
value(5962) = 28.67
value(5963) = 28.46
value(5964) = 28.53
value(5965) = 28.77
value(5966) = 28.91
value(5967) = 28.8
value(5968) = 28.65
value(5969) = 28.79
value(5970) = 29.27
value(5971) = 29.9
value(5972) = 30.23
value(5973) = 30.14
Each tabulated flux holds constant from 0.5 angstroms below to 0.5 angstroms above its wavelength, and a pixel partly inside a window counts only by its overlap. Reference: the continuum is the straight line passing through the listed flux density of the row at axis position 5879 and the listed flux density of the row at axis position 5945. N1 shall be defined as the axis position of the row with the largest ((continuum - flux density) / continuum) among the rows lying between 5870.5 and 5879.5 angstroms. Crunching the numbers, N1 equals 5879 angstroms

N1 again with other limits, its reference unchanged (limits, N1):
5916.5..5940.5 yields 5940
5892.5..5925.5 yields 5893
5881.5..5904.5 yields 5890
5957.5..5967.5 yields 5963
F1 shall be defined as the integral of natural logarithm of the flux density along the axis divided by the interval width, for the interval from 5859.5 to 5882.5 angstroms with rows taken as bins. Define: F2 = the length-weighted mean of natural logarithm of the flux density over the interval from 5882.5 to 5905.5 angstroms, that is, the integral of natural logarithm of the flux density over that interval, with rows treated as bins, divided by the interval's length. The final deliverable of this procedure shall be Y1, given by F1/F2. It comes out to 1.03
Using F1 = 3.40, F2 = 3.31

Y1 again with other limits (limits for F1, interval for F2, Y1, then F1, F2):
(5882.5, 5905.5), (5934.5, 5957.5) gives 0.98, 3.31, 3.37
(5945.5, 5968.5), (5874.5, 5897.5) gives 1.01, 3.37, 3.33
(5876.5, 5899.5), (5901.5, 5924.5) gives 0.98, 3.32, 3.40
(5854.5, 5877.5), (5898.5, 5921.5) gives 1.00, 3.39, 3.38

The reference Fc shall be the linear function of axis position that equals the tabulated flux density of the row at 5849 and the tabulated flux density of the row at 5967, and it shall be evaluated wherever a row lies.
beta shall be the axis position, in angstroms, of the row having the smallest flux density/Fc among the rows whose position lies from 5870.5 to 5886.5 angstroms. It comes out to 5886 angstroms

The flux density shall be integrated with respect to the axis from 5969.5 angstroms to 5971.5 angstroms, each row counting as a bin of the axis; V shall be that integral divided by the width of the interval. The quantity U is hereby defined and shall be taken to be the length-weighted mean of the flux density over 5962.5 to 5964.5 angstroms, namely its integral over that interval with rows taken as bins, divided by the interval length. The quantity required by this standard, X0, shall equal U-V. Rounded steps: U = 28.5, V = 29.6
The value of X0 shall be -1.1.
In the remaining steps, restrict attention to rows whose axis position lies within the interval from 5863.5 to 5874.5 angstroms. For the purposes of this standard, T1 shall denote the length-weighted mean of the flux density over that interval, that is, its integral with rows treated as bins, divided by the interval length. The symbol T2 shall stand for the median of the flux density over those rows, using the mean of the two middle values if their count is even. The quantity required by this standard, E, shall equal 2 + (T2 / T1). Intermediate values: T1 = 30.0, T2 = 30.4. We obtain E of 3.01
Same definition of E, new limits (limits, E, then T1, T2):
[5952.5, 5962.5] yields 3.00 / 29.3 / 29.3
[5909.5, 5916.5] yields 3.00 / 29.8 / 29.7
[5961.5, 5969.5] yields 3.00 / 28.7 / 28.7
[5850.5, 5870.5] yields 2.99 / 29.4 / 29.2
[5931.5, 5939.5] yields 3.01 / 28.9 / 29.1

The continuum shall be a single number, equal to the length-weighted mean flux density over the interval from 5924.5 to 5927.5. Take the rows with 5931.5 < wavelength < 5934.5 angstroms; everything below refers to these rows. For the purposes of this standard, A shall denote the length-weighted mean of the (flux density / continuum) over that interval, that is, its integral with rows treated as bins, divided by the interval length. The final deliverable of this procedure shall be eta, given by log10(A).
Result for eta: -0.010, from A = 0.98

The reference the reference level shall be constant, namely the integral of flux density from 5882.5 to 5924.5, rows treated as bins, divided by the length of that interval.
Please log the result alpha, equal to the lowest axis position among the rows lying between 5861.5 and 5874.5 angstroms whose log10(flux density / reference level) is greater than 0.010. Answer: 5867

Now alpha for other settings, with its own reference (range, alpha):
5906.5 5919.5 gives 5907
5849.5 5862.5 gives 5850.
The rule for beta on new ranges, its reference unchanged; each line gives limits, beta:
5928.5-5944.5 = 5940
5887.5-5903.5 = 5890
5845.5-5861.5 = 5855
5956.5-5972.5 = 5963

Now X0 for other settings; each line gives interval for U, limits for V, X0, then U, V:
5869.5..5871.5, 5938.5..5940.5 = 2.8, 30.7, 27.9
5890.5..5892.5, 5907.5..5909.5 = -5.1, 25.9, 30.9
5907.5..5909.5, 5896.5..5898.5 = 3.7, 30.9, 27.3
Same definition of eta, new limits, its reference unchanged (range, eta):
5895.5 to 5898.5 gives -0.041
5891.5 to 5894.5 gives -0.055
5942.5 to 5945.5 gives -0.009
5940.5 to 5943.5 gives -0.024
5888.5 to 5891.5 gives -0.068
